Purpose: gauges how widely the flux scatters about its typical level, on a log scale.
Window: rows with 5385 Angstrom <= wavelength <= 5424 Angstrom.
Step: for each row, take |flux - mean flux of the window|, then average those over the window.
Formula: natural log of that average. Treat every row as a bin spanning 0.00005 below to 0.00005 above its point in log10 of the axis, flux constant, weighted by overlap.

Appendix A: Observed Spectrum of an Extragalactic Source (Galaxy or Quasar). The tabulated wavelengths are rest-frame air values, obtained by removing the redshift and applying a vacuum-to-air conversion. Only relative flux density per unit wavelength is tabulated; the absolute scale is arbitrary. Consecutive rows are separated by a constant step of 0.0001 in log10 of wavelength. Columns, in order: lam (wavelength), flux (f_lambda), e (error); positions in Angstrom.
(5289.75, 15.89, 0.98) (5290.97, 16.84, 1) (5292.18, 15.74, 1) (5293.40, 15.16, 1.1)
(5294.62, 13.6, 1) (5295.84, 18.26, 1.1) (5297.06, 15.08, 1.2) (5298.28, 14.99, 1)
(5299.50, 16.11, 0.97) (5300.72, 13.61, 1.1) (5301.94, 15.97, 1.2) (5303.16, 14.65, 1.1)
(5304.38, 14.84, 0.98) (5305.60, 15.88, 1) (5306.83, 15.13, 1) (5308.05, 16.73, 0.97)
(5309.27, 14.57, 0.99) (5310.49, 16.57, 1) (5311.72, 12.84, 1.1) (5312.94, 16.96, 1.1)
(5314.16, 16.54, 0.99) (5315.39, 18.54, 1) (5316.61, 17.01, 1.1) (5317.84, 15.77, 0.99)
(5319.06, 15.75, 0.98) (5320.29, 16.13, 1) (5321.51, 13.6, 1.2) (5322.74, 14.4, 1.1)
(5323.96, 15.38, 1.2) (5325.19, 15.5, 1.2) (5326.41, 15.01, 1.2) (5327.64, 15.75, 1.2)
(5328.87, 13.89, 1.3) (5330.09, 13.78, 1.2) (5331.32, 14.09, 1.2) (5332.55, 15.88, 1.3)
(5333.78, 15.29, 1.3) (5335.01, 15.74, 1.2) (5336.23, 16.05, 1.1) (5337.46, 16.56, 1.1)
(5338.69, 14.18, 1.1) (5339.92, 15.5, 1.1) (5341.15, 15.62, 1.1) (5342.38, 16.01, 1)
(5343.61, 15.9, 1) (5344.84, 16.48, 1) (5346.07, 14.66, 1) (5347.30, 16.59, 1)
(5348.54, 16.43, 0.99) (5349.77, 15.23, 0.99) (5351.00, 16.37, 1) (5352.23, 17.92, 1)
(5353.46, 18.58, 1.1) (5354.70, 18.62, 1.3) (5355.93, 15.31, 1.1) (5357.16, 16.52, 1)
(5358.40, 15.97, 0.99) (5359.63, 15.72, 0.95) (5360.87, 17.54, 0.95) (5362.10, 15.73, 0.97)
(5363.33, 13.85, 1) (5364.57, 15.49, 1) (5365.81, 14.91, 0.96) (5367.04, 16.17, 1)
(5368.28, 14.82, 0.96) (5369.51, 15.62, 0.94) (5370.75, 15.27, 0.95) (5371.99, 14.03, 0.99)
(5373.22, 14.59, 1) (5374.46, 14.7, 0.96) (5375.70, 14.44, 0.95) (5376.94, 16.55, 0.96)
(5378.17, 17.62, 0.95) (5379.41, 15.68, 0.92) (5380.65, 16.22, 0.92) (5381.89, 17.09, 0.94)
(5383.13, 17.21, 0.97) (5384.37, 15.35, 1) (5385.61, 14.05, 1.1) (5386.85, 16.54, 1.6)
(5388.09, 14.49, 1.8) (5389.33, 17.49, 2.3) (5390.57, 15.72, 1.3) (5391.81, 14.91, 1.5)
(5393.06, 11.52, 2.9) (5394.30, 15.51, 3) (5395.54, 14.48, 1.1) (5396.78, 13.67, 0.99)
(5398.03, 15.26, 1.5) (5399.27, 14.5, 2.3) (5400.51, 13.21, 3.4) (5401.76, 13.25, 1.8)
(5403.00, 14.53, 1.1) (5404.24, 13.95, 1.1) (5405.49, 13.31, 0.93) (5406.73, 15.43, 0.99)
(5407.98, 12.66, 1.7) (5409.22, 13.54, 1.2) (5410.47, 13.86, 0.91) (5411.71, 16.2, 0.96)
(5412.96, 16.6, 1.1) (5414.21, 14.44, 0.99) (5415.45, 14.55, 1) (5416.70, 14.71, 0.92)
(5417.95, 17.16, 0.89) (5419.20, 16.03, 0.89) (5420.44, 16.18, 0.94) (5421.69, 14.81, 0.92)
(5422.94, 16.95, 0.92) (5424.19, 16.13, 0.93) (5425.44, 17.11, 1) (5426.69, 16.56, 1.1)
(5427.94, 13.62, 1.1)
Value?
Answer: 0.11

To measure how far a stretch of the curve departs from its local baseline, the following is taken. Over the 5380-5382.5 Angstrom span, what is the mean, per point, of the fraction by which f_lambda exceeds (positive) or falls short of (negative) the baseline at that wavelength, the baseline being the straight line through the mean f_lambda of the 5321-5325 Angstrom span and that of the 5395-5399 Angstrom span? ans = 0.15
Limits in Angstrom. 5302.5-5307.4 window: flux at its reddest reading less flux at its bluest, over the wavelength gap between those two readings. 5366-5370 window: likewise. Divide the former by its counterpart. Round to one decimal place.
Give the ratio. -0.6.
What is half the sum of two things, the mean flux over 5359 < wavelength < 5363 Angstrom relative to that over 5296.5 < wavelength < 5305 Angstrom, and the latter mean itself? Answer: 8.06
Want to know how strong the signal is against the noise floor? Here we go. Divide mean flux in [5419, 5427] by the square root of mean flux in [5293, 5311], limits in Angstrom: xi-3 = 4.14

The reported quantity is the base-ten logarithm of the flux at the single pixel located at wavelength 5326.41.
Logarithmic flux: 1.18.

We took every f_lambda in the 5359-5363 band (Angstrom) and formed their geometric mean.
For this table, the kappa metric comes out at 16.3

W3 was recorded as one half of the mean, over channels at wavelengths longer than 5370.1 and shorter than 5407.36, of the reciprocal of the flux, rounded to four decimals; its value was 0.0336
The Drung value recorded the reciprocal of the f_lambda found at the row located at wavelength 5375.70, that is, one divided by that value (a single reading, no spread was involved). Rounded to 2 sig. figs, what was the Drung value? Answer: 0.069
